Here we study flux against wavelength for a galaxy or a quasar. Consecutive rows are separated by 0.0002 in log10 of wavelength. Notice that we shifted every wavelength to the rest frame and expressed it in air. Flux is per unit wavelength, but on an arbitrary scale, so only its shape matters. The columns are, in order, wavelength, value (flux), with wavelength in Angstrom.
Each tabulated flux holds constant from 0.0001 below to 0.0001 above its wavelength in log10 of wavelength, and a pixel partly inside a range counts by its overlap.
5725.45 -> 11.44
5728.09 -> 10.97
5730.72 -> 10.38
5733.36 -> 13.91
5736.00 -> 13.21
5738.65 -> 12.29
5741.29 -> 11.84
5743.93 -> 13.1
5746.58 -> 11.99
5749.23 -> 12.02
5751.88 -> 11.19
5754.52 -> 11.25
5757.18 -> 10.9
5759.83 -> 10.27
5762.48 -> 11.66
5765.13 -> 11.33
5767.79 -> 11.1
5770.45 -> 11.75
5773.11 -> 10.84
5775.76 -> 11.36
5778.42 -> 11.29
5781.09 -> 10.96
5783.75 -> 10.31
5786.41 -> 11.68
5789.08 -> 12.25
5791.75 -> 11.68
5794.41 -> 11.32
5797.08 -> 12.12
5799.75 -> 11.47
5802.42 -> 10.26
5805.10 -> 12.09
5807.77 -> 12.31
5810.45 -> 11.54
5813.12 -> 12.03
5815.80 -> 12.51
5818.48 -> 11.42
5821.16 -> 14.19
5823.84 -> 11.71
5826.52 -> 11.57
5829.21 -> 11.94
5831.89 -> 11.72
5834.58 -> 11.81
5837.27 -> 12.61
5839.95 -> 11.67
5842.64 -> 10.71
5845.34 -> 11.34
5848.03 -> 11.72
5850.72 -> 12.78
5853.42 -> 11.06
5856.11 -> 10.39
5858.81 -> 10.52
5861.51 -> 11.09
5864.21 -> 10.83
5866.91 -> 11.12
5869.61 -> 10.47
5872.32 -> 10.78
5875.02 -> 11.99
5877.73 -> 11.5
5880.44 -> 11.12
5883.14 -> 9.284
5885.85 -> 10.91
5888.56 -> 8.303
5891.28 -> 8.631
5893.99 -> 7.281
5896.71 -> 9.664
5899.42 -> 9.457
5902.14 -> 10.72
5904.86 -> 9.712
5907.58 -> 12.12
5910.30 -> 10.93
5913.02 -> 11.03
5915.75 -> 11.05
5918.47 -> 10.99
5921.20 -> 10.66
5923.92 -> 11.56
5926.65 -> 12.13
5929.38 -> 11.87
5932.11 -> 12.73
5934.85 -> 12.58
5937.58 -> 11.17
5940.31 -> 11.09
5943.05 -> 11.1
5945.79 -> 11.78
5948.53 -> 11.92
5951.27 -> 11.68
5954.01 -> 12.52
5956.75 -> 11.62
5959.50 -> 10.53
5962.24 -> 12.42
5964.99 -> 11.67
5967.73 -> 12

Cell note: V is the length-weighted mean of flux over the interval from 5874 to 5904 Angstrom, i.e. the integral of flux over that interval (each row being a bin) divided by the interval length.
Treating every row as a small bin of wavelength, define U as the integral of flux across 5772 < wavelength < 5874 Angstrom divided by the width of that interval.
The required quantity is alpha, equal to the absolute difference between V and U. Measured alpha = 1.6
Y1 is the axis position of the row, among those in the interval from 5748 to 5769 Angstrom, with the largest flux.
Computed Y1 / 5749.23 Angstrom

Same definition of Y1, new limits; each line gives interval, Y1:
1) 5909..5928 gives 5926.65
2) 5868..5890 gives 5875.02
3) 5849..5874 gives 5850.72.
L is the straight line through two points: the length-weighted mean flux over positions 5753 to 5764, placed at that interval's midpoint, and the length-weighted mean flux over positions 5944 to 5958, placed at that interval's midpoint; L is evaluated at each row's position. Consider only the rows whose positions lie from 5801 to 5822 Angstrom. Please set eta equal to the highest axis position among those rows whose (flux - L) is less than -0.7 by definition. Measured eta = 5802.42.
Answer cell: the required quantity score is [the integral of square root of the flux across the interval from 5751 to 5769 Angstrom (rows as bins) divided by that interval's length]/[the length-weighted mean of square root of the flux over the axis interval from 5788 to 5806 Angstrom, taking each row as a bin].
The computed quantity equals 0.98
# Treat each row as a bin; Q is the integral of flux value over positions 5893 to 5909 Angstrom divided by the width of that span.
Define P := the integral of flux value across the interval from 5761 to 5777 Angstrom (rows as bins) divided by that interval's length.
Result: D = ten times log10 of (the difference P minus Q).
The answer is 1.6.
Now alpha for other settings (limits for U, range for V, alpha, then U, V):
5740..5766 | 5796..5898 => 0.4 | 11.6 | 11.2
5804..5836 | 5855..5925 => 1.6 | 12.1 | 10.5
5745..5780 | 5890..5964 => 0.2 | 11.3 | 11.1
